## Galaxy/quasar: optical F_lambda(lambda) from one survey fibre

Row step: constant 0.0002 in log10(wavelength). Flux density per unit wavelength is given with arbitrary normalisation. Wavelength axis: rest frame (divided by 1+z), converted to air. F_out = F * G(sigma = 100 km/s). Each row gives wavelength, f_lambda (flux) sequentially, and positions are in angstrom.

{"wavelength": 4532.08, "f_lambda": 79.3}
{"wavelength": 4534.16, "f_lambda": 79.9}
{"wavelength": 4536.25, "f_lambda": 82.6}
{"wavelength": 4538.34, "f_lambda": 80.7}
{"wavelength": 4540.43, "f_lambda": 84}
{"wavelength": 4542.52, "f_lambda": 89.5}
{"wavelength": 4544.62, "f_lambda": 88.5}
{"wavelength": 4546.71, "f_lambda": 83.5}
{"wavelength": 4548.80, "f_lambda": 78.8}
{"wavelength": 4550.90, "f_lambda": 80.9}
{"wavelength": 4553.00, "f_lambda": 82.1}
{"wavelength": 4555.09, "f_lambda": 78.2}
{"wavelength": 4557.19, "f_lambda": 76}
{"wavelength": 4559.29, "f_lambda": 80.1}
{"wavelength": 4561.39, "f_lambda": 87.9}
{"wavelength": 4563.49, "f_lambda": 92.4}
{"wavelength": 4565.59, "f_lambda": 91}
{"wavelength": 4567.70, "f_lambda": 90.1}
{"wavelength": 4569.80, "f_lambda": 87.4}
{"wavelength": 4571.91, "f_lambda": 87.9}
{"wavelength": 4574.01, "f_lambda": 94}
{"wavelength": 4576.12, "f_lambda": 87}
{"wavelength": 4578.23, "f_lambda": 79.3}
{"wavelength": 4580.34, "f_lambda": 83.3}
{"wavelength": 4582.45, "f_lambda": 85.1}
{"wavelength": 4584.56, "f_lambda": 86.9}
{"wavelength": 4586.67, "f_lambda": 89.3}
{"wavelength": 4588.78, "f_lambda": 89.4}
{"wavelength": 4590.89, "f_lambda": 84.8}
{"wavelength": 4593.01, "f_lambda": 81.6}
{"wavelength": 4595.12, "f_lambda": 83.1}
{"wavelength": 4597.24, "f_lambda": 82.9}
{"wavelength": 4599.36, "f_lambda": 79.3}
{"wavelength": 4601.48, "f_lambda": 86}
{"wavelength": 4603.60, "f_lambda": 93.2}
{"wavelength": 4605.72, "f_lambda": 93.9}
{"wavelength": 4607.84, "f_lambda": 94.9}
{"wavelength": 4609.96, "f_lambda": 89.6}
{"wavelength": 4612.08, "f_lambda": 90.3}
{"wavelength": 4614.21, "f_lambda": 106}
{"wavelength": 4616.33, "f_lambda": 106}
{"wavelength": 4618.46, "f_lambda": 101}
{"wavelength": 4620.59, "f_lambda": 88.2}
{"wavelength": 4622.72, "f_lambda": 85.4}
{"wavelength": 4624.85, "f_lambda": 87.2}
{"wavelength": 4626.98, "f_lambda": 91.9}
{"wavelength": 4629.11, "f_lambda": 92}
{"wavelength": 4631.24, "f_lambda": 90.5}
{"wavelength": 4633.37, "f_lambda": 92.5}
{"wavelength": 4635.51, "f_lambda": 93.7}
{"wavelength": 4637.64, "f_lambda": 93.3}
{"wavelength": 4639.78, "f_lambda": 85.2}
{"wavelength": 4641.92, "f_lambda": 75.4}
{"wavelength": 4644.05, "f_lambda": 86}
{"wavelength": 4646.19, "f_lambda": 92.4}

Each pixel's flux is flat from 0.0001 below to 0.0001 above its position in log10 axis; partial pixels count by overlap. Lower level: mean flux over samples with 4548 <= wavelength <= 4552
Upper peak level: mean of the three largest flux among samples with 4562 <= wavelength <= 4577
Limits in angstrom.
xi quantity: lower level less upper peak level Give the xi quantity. -13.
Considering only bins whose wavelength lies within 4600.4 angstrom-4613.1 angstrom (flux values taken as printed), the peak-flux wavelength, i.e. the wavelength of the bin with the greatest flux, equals 4607.84 angstrom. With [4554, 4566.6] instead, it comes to 4563.49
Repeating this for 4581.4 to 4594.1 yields 4588.78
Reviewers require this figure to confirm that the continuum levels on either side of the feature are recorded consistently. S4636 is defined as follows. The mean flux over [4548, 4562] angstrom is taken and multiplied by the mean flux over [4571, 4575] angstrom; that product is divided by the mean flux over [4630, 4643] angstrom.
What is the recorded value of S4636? 83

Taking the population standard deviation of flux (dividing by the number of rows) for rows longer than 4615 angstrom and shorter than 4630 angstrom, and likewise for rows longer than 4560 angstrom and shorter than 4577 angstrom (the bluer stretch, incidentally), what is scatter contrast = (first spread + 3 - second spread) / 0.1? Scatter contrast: 77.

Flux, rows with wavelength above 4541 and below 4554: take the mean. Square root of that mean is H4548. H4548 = 9.16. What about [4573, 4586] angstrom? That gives 9.27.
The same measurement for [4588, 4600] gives 9.14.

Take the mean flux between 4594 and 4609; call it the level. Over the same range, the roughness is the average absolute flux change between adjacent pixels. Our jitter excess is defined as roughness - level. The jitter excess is -84.4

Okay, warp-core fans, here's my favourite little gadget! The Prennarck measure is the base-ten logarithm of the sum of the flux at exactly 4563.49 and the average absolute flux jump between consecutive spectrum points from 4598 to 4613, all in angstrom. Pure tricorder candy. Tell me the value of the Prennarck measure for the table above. 1.98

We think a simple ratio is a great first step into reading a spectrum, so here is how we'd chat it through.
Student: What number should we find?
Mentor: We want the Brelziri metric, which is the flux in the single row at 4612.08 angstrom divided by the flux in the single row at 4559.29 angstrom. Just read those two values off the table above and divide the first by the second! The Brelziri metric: 1.13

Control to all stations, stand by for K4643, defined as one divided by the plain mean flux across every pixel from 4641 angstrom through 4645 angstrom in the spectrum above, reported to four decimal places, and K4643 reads 0.0124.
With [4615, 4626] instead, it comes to 0.0107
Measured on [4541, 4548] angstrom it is 0.0115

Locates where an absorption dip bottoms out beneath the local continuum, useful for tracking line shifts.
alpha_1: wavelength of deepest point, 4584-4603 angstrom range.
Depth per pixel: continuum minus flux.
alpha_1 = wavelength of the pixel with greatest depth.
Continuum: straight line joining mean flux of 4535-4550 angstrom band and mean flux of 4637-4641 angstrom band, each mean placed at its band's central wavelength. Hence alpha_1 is 4599.36 angstrom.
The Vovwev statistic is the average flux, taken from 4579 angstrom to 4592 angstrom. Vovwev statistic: 86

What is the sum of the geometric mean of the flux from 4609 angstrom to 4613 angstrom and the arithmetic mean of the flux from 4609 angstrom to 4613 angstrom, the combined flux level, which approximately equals 180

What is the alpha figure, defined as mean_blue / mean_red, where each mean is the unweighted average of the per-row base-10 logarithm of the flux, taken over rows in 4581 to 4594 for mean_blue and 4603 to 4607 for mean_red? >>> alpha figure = 0.98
